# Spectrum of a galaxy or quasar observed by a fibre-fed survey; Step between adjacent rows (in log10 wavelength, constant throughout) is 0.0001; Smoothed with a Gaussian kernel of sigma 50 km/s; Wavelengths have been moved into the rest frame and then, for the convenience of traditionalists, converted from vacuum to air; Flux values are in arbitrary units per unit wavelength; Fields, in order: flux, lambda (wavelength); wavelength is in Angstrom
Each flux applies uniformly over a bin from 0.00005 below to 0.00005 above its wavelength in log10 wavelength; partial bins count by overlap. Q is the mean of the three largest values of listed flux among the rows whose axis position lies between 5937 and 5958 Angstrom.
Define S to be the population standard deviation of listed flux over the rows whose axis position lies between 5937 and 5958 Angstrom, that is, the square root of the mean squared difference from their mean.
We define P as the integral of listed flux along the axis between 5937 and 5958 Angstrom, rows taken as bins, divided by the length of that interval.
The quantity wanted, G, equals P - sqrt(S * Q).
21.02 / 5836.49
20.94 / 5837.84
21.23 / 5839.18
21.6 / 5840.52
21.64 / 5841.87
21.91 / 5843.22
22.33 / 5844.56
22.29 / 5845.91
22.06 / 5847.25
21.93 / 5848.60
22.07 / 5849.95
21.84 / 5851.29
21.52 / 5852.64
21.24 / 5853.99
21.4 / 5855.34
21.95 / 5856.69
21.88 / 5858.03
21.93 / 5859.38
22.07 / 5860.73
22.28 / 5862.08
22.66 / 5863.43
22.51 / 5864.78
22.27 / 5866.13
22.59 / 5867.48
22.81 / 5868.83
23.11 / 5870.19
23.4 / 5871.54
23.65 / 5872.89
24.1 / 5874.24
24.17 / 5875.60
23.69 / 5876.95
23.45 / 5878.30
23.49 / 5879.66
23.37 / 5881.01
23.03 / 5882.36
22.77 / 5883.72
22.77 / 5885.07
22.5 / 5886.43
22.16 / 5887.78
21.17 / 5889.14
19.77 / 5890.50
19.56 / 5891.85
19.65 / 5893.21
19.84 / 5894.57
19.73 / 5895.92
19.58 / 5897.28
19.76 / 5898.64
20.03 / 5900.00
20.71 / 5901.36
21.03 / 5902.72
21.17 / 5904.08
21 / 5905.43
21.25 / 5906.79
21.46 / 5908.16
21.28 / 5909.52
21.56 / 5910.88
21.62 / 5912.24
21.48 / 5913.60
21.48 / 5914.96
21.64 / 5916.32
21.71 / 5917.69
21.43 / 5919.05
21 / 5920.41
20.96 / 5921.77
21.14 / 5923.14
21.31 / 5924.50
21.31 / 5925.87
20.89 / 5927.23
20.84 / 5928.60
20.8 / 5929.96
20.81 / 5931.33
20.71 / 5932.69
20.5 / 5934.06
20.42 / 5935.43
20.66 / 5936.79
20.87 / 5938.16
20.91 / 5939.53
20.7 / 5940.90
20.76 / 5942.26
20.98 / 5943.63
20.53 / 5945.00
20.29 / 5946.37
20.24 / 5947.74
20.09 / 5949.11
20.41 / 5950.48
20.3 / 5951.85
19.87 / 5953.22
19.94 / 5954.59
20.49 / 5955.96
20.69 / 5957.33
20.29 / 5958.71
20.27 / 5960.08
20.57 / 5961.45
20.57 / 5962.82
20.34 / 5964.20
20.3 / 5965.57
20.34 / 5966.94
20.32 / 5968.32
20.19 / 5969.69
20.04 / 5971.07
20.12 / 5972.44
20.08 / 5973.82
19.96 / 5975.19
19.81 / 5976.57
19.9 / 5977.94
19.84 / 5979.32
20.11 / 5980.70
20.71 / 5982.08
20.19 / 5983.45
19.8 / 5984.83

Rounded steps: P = 20.5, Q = 20.9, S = 0.34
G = 17.82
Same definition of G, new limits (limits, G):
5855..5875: 18.49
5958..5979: 18.10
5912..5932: 18.61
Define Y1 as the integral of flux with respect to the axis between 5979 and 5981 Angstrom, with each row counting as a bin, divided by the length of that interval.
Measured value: 19.9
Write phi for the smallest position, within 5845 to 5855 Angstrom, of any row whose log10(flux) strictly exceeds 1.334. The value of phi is 5845.91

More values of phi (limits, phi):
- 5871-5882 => 5871.54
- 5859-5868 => 5859.38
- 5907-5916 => 5912.24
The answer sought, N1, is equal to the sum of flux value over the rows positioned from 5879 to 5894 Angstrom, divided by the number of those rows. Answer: 21.8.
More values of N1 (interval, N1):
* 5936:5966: 20.5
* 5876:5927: 21.4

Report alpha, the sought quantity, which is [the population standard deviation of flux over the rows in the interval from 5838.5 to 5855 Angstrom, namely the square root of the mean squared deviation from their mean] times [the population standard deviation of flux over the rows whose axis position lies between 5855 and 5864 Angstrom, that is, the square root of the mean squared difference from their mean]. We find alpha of 0.13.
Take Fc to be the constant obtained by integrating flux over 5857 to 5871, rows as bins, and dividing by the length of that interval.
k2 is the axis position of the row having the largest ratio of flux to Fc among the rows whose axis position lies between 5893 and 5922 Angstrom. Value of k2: 5917.69 Angstrom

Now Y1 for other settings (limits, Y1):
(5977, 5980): 19.9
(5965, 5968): 20.3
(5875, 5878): 23.9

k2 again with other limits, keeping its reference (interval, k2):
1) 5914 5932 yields 5917.69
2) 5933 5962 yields 5943.63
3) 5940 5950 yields 5943.63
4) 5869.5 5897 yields 5875.60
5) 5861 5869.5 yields 5868.83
